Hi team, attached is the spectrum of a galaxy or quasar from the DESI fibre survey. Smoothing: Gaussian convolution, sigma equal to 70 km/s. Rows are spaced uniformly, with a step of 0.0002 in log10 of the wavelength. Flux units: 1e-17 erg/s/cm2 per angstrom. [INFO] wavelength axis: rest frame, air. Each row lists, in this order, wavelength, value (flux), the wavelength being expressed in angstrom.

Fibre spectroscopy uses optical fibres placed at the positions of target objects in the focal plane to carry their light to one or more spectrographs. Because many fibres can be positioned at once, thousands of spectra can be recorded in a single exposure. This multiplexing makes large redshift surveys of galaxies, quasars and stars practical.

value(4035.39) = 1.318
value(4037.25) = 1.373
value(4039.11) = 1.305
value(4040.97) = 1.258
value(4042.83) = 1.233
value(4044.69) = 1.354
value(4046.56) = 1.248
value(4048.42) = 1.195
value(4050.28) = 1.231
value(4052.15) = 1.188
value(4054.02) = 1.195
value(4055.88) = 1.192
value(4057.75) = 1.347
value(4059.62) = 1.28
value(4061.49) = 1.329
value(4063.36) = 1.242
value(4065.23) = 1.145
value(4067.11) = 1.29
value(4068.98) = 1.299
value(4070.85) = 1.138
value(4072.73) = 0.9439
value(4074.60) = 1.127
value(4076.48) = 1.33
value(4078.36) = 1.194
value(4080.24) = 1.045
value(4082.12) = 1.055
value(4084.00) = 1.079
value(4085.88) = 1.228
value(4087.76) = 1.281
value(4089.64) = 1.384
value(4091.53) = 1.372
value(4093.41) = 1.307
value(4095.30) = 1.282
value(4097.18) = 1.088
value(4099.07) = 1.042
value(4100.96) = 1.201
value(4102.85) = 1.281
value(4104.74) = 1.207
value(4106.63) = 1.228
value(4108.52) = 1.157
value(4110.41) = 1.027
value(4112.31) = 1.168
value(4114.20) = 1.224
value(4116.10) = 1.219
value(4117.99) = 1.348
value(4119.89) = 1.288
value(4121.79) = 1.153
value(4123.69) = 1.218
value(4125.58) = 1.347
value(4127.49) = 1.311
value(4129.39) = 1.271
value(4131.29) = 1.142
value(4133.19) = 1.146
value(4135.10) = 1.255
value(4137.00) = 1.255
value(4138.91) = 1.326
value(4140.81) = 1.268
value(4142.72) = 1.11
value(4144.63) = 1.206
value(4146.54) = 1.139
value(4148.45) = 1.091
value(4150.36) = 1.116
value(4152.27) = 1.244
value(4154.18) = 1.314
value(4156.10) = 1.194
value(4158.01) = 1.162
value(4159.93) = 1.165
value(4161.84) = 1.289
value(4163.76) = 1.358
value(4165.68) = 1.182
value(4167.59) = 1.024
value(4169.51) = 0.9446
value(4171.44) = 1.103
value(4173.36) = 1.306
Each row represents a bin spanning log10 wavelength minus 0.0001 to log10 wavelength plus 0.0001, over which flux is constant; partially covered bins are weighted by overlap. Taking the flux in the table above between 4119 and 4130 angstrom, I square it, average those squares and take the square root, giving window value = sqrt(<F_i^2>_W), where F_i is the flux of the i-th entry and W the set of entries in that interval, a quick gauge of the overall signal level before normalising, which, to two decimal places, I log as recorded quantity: 1.27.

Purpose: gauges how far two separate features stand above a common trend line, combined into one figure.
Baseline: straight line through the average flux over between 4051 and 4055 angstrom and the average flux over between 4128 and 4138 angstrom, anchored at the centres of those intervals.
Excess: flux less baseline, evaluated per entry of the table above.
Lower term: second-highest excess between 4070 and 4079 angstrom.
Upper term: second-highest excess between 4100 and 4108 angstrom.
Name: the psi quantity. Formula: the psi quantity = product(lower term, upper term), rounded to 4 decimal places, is -0.0001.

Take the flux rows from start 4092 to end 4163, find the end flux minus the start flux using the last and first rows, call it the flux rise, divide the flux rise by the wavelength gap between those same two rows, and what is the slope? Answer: 0.000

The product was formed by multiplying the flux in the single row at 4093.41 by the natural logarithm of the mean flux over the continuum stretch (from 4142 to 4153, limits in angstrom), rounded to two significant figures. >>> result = 0.18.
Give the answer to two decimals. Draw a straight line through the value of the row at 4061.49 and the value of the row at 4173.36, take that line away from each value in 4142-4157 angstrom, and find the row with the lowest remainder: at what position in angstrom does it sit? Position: 4148.45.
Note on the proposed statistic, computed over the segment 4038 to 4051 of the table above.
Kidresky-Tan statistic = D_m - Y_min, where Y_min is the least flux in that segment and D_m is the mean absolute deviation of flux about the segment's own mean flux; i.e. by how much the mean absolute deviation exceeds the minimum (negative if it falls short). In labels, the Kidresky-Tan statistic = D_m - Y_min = -1.16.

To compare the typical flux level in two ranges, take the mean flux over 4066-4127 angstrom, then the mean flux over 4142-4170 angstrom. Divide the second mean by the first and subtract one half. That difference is 0.47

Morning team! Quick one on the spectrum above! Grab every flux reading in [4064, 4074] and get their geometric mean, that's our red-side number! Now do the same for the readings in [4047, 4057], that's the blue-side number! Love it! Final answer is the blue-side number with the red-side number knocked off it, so 0.04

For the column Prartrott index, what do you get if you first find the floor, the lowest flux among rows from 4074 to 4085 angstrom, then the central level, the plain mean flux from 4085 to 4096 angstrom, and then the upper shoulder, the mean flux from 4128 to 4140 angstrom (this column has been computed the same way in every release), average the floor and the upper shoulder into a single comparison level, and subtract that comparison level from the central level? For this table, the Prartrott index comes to 0.17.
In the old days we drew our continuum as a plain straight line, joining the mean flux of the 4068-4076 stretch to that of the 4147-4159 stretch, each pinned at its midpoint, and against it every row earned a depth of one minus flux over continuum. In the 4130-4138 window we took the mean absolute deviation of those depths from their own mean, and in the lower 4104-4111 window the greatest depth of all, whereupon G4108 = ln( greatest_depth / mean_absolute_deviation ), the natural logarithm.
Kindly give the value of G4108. 0.9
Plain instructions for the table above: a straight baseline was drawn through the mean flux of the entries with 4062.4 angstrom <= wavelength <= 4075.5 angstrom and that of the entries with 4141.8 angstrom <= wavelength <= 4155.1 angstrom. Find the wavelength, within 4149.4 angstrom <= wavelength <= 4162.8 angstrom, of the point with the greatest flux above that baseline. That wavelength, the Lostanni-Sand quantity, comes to 4154.18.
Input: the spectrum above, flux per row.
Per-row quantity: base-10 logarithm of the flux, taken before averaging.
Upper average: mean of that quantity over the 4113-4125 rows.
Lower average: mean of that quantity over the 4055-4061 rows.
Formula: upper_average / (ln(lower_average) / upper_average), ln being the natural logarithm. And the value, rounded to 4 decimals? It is -0.0039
